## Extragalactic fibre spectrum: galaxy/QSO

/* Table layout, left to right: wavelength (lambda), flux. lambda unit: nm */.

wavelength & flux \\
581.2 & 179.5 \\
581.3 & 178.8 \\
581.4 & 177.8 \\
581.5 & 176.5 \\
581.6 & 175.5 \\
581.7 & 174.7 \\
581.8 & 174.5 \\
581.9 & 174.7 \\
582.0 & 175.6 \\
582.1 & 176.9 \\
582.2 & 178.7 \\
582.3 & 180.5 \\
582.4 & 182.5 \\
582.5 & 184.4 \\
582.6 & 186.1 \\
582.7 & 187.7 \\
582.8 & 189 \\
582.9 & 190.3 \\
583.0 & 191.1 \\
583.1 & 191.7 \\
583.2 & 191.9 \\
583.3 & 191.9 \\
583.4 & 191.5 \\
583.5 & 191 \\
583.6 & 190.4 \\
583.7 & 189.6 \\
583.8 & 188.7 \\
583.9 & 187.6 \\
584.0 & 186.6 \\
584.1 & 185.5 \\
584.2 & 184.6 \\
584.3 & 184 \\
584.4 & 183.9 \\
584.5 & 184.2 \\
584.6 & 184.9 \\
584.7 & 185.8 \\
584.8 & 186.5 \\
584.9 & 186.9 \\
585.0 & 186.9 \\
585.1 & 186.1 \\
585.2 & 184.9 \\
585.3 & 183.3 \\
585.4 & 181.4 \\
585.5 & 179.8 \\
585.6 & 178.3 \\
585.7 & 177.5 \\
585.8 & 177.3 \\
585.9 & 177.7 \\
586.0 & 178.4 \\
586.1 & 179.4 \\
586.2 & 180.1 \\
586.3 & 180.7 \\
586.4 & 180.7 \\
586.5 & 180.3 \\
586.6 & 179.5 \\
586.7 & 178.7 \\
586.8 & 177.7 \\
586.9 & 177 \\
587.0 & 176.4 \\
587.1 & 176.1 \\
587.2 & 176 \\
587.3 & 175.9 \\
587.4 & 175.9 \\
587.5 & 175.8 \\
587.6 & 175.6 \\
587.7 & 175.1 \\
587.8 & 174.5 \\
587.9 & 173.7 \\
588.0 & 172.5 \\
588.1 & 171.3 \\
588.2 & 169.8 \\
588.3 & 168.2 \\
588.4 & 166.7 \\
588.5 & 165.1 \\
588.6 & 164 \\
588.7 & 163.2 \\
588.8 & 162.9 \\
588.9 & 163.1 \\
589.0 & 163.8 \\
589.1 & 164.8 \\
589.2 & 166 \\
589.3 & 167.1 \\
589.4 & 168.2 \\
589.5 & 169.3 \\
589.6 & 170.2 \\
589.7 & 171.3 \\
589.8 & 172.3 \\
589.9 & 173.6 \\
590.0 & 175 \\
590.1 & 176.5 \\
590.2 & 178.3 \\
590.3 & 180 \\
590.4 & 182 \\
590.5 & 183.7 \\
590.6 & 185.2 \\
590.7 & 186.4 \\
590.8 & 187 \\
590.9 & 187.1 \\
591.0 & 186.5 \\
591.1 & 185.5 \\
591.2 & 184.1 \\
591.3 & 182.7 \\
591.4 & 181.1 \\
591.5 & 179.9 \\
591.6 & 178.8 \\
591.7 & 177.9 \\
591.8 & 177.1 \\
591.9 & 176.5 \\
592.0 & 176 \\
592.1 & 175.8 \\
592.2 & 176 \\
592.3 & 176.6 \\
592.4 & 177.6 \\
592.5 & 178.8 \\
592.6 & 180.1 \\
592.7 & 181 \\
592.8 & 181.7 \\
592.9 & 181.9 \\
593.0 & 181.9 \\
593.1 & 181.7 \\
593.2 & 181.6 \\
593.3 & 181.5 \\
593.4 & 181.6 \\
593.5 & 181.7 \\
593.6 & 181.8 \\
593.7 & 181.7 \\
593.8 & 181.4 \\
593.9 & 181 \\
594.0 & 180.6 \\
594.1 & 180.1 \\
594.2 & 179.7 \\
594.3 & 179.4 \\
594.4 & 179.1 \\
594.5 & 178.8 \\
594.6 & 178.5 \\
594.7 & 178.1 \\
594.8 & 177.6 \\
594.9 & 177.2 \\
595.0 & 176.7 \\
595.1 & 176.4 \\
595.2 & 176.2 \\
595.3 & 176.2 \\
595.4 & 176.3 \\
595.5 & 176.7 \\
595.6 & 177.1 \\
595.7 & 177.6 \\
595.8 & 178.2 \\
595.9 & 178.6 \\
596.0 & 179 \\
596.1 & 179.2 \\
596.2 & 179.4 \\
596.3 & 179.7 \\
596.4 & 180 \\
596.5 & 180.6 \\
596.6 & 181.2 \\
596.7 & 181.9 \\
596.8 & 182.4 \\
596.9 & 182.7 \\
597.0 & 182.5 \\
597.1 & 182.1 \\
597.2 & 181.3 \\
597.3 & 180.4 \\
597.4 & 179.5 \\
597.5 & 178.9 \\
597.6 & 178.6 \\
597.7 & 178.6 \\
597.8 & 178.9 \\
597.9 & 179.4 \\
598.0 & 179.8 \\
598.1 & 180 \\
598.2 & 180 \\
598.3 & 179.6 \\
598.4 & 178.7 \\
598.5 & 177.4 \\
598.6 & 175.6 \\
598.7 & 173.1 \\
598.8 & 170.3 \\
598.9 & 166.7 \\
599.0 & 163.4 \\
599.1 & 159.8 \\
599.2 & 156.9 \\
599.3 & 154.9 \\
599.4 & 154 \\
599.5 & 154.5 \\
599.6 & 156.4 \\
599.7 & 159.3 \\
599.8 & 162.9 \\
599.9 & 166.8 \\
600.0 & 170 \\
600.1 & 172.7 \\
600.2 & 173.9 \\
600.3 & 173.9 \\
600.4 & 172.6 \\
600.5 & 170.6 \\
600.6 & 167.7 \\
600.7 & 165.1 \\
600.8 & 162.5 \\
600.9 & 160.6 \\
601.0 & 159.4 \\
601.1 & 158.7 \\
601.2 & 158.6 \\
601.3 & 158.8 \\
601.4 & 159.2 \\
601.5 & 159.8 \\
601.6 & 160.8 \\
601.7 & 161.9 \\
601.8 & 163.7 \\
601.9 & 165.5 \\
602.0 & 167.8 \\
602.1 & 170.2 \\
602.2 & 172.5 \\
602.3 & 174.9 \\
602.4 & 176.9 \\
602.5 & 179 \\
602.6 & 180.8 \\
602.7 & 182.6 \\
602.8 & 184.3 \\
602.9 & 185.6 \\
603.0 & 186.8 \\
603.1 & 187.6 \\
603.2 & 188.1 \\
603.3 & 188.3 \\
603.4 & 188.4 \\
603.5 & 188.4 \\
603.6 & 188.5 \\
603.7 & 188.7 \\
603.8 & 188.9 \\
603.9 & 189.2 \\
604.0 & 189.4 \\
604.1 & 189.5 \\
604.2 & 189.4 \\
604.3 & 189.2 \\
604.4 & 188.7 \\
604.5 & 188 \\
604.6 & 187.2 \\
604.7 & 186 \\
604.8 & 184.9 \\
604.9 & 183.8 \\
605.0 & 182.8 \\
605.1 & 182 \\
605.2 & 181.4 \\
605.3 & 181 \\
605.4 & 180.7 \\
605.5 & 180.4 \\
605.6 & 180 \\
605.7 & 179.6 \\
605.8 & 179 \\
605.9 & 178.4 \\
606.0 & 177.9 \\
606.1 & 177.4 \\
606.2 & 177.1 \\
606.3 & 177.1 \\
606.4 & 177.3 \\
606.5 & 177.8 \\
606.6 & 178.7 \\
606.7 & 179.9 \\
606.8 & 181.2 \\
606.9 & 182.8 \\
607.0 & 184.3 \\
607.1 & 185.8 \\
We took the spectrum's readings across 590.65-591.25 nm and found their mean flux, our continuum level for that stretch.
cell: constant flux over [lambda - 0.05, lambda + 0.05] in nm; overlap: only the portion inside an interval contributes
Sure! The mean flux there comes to 186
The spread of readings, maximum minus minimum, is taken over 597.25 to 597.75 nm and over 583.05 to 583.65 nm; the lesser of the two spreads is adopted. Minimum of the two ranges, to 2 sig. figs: 1.5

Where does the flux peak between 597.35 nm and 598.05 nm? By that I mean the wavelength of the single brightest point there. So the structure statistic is 598.0 nm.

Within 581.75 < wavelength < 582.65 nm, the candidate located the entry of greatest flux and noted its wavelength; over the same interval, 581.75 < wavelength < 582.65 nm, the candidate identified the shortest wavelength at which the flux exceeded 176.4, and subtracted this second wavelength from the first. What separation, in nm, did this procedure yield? 0.50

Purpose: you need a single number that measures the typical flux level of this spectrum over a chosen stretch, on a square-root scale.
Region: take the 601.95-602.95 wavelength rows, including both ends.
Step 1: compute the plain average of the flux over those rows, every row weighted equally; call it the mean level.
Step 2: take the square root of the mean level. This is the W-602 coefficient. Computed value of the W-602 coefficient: 13.3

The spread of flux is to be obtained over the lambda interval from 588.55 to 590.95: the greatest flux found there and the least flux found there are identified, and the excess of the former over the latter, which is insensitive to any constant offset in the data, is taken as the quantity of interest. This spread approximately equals 24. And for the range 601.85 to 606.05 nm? 24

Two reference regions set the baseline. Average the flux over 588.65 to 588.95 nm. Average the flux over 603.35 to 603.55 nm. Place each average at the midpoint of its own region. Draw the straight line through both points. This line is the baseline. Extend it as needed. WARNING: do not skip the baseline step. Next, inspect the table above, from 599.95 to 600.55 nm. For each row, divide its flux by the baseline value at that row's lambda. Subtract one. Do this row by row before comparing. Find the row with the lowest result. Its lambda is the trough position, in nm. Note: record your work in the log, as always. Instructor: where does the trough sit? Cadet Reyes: 600.5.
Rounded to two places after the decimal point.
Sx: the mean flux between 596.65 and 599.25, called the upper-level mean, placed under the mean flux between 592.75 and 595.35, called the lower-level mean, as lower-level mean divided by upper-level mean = 1.02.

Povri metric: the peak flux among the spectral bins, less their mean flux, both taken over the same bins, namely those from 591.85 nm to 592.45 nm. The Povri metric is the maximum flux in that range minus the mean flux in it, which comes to 1.2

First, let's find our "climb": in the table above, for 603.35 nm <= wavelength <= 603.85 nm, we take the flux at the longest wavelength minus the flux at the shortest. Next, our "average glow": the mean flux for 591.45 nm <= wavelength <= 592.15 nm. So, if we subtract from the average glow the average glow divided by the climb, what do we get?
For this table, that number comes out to -177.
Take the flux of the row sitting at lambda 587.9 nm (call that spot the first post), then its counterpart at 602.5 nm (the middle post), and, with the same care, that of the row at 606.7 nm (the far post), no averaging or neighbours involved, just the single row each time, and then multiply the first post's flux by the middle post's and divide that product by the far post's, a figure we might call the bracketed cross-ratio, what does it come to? 173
